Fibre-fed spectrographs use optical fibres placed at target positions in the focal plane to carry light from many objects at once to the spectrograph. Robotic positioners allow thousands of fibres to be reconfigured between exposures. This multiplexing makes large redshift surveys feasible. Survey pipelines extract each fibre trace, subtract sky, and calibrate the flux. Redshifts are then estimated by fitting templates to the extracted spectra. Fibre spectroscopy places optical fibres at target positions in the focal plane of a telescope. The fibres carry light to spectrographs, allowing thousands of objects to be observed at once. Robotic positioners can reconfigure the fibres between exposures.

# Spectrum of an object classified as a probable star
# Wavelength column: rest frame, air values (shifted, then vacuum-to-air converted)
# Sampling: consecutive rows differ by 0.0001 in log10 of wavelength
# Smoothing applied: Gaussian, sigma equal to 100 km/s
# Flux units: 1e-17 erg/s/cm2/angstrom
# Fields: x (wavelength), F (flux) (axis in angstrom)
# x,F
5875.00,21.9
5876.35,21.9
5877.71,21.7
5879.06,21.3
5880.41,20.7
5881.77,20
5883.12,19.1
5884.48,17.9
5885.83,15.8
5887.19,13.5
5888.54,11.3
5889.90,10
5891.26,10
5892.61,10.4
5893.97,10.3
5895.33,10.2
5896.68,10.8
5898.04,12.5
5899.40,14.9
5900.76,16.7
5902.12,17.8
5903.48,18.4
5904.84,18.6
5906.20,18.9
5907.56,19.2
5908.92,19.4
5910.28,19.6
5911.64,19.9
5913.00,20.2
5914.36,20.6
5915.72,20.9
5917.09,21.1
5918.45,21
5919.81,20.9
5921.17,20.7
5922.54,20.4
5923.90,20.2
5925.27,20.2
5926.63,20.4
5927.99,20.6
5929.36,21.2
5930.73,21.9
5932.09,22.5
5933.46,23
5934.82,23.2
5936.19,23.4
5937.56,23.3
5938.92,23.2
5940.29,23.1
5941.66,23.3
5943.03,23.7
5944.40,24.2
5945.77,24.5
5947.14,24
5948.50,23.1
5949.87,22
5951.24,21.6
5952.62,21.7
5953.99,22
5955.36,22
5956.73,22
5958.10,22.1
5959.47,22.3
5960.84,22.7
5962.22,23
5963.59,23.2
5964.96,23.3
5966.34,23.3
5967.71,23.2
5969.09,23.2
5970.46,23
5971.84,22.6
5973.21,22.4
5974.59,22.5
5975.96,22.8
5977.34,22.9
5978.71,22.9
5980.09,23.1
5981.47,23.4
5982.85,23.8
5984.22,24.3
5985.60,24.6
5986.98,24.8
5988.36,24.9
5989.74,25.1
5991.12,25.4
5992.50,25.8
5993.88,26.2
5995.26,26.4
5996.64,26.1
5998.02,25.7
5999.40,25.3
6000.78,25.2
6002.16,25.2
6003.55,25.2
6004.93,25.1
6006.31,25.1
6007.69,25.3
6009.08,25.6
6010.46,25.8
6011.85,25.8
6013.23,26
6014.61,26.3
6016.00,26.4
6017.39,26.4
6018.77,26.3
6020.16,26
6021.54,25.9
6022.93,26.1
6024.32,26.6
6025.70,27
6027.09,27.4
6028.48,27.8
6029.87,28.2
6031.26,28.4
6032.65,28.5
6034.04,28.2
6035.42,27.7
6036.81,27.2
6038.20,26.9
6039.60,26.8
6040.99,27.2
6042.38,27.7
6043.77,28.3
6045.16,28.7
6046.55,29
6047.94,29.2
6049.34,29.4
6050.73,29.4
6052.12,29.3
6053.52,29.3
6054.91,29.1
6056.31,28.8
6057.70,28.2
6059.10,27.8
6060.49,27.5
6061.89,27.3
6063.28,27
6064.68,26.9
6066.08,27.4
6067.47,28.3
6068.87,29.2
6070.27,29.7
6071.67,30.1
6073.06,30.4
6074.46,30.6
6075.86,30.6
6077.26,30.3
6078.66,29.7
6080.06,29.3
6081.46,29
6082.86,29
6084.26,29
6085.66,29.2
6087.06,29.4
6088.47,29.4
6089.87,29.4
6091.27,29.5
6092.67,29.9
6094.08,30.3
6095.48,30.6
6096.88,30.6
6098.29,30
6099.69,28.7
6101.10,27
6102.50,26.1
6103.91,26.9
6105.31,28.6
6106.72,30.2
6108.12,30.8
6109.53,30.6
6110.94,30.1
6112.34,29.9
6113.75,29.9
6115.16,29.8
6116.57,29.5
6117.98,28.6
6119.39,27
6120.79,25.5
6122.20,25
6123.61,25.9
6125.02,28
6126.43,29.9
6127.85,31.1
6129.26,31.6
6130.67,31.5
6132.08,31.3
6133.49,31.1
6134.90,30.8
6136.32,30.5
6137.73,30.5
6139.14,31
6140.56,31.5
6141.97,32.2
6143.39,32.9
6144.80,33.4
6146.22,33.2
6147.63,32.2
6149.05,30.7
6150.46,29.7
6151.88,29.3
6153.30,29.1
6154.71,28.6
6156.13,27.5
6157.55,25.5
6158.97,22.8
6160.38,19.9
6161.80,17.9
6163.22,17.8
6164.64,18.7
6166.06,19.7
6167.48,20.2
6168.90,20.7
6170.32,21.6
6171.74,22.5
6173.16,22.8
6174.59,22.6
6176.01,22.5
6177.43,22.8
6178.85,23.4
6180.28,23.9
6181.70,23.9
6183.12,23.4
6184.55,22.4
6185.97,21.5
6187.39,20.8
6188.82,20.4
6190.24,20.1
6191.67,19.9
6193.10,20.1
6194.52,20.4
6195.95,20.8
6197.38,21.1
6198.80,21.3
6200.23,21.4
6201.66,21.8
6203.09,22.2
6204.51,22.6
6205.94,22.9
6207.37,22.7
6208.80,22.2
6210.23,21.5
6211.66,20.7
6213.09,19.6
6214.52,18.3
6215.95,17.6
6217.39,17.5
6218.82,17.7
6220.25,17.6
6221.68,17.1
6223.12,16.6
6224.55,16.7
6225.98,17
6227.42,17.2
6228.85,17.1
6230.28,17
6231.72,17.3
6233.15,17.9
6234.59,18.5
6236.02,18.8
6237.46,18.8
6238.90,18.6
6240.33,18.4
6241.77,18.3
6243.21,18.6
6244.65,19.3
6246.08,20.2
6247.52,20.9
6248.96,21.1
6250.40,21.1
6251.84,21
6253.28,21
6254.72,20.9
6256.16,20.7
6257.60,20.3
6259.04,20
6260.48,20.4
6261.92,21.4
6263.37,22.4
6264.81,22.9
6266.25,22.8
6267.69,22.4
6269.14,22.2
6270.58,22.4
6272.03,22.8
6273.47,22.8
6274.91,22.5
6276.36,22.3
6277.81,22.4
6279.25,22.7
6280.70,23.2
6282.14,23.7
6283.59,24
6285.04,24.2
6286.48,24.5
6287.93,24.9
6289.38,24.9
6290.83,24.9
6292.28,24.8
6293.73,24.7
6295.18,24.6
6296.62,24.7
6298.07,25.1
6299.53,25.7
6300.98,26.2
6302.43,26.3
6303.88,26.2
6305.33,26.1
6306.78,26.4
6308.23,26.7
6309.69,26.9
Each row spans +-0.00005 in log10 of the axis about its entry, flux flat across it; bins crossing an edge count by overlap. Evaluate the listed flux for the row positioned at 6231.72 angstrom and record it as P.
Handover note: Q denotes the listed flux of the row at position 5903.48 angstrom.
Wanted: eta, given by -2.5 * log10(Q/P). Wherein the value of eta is -0.067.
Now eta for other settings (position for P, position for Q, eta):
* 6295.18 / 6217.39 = 0.370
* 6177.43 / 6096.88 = -0.319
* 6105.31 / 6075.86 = -0.073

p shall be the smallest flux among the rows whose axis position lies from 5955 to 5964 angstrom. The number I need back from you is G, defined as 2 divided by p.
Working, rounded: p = 22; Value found 0.091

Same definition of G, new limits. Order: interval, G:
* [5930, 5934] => 0.091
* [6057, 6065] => 0.074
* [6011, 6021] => 0.078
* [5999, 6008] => 0.080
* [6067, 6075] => 0.071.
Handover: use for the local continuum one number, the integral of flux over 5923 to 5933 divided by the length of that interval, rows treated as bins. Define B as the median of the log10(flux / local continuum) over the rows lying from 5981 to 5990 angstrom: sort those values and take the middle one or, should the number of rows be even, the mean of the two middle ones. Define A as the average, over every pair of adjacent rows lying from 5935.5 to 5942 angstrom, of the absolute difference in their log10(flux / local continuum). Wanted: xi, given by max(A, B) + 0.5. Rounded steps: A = 0.002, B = 0.07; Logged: 0.57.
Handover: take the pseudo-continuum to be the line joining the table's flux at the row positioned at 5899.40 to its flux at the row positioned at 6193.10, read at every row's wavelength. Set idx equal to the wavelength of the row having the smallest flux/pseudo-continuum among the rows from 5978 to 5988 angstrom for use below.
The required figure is 5978.71 angstrom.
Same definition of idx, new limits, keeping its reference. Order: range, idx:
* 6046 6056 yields 6054.91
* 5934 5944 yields 5940.29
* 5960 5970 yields 5960.84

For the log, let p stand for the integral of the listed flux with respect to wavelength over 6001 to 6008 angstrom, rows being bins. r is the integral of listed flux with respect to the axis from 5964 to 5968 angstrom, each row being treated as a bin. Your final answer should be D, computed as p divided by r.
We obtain 1.9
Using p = 176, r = 93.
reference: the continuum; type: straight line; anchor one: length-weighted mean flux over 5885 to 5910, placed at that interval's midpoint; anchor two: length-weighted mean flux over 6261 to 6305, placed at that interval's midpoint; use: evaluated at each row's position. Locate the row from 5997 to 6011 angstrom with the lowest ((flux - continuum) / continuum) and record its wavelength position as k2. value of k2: 6006.31 angstrom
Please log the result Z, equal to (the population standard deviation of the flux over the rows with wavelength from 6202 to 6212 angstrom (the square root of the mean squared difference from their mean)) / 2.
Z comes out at 0.36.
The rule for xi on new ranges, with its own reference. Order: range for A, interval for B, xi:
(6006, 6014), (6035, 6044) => 0.61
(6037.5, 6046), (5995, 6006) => 0.58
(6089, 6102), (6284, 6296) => 0.57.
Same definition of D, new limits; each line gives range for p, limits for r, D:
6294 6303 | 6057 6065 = 1.0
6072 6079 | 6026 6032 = 1.3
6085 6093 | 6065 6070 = 1.7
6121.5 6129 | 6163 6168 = 2.2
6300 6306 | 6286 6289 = 2.1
